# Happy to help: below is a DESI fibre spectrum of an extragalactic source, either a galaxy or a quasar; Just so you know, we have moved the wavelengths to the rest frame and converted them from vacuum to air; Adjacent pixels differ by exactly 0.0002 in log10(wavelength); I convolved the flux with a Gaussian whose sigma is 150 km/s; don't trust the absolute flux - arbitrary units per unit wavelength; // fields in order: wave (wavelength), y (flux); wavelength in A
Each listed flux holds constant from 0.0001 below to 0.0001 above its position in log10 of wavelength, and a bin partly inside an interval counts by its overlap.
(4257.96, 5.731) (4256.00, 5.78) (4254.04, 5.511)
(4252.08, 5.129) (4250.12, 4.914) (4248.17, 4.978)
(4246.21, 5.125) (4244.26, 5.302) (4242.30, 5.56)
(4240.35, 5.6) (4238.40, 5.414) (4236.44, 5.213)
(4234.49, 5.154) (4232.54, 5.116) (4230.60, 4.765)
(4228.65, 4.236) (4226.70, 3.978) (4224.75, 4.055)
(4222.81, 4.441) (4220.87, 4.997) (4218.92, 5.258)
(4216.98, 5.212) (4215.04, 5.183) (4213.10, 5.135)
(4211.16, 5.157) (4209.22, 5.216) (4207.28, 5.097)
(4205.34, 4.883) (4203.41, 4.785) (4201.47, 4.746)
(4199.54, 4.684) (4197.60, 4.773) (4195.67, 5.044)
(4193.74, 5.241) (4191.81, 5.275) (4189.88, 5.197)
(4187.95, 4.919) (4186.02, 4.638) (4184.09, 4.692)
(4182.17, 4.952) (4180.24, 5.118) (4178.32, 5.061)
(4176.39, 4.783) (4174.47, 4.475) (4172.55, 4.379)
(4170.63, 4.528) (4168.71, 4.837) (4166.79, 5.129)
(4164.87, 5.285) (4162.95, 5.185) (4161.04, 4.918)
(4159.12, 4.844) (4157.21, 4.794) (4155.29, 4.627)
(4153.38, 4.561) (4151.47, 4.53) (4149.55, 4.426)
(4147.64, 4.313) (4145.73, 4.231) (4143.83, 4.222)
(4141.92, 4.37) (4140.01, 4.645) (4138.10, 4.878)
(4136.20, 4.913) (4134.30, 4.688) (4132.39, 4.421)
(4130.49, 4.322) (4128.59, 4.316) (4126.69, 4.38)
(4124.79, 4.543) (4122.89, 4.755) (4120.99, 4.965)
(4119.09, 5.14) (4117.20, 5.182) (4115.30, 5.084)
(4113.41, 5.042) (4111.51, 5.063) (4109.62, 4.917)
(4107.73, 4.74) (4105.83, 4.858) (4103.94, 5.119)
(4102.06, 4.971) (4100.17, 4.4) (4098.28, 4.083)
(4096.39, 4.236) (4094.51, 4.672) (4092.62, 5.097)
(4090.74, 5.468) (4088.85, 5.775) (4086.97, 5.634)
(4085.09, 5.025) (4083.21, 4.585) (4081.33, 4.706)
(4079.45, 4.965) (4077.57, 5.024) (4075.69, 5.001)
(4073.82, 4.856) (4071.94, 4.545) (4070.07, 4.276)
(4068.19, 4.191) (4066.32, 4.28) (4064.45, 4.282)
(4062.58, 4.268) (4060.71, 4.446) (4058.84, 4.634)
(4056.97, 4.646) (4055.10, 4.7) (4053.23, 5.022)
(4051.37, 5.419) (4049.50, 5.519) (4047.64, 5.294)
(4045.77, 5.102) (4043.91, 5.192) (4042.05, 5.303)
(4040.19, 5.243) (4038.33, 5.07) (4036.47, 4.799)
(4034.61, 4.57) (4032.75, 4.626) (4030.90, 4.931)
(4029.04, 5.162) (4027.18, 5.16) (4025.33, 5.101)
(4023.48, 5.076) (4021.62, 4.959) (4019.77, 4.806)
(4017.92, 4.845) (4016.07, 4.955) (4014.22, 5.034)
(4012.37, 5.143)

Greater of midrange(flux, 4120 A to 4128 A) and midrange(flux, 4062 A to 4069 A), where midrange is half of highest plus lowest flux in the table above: 4.7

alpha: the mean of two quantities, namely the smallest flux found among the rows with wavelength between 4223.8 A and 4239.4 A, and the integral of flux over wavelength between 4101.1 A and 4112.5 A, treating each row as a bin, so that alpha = 30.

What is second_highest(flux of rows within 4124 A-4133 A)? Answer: 4.421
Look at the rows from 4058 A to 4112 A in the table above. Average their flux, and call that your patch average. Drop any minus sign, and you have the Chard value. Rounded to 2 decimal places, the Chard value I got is 4.76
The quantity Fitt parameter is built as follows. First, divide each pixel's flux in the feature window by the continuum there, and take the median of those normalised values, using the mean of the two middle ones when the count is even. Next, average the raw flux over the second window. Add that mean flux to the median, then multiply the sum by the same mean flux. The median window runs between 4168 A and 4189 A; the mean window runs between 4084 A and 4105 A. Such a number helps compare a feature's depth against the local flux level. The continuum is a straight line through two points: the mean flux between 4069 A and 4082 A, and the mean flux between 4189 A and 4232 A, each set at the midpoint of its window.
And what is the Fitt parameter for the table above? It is 29.4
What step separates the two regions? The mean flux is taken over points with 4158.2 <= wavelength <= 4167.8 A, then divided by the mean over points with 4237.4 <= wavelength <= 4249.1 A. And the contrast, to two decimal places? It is 0.95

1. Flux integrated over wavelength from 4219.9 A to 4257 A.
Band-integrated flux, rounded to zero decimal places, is 186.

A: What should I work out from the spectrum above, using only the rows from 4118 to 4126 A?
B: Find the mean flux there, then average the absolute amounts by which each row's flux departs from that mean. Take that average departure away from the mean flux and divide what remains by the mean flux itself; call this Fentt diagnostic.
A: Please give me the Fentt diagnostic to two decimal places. 0.96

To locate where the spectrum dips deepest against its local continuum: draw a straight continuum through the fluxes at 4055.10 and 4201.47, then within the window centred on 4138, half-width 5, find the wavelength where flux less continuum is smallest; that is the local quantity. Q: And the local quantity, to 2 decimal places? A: 4141.92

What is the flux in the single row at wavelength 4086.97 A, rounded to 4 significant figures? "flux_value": 5.634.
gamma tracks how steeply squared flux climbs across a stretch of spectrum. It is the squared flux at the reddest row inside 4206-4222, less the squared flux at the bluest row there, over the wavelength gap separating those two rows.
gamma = -0.1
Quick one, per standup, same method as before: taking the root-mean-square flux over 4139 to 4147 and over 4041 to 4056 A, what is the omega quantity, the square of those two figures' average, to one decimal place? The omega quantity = 22.9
